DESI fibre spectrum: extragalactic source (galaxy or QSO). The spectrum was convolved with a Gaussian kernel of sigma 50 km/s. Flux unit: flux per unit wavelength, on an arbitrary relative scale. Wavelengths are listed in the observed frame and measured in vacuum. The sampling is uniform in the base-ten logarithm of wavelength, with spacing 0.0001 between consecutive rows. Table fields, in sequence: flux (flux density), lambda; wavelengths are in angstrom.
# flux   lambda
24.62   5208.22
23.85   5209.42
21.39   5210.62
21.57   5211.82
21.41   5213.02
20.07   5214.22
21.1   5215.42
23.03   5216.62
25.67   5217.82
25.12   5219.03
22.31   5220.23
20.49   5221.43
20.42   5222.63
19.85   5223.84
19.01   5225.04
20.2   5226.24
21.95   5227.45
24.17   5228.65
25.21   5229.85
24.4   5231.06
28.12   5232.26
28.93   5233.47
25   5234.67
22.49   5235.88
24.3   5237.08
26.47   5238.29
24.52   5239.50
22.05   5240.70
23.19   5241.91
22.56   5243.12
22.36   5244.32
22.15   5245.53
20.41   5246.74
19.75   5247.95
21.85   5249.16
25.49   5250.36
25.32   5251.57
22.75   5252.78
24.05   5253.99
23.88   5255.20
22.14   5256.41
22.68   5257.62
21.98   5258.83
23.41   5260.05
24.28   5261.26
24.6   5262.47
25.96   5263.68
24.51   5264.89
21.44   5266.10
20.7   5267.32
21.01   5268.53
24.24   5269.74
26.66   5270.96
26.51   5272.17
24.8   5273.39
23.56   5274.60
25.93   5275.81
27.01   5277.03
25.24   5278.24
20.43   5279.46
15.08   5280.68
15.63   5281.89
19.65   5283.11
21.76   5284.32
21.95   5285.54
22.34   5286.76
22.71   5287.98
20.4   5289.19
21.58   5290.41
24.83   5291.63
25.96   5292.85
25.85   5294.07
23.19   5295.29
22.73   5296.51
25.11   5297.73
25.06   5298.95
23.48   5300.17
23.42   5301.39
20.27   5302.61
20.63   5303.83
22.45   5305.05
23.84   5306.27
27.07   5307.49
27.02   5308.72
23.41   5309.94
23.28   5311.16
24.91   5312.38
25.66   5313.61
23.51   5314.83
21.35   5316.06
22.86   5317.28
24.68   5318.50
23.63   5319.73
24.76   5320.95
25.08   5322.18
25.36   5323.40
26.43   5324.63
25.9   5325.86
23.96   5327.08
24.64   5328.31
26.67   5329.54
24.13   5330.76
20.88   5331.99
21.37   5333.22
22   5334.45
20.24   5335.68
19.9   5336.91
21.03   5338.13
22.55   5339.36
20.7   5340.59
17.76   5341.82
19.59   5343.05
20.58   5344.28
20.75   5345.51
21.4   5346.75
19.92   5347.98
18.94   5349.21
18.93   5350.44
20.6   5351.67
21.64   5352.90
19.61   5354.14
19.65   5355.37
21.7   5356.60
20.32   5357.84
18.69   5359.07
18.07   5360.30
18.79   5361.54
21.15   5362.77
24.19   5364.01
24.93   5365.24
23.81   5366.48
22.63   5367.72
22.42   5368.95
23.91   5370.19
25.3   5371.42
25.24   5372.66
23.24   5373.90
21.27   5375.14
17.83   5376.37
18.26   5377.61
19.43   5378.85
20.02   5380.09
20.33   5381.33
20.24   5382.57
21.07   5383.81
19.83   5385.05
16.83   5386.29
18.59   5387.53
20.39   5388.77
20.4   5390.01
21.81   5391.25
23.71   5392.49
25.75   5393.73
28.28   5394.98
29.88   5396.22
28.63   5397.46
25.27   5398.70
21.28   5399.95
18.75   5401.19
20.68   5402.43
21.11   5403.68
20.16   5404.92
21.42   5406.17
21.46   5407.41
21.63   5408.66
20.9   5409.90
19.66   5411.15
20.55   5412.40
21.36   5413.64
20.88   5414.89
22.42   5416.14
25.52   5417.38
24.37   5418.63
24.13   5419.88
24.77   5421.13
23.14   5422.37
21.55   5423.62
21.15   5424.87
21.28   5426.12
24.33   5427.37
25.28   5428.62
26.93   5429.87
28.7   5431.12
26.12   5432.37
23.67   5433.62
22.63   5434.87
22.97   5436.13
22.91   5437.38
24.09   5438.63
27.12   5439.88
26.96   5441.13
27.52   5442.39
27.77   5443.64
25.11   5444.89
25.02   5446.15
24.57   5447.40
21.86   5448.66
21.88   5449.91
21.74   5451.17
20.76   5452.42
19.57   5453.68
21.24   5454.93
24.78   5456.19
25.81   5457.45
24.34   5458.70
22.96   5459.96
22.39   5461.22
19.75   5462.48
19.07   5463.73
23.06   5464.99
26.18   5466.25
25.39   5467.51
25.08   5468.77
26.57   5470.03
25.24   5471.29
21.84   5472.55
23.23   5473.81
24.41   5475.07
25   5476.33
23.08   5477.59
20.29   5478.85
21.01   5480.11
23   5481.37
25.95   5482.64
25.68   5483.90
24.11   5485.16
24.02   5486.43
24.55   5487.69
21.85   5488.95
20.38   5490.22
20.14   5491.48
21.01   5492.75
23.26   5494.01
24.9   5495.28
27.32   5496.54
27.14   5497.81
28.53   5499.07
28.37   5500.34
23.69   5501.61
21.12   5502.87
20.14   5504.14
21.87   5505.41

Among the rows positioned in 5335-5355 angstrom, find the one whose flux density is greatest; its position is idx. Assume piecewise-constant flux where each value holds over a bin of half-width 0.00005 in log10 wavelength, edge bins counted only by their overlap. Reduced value 5339.36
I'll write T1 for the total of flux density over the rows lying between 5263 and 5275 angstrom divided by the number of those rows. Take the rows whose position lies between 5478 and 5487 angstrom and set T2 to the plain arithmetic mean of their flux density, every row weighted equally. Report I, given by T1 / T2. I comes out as 1.02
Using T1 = 23.9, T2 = 23.4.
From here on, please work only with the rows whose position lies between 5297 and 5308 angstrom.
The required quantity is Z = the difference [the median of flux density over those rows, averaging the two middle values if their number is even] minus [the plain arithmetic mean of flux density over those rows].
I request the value 0.0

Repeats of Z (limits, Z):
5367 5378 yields 0.4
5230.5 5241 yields -0.6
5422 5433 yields 0.1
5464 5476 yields 0.5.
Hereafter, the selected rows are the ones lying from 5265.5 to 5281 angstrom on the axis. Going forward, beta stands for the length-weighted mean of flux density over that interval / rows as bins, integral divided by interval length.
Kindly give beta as 23.4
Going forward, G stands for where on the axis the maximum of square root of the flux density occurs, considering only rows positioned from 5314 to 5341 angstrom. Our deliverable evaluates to 5329.54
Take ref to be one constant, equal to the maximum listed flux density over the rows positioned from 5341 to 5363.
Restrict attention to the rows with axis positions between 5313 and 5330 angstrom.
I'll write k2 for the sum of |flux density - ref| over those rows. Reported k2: 41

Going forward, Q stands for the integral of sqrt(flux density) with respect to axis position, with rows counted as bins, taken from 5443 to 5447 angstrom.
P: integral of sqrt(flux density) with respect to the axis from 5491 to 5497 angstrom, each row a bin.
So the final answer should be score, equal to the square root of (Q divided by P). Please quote 0.84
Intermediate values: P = 29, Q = 20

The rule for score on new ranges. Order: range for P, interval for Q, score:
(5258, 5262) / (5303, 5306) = 0.85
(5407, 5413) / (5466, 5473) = 1.13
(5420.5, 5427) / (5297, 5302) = 0.89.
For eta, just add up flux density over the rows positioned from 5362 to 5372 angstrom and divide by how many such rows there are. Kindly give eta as 23.5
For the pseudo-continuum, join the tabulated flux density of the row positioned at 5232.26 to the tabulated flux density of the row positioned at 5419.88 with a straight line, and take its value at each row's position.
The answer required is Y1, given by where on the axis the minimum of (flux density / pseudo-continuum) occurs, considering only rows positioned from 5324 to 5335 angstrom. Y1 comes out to 5331.99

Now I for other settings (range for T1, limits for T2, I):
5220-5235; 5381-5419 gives 1.05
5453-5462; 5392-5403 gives 0.93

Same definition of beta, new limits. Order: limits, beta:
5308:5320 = 24.1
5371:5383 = 21.0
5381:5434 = 22.7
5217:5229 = 21.9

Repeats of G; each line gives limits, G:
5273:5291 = 5277.03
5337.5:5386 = 5371.42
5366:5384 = 5371.42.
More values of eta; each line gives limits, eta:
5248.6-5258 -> 23.5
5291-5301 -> 24.5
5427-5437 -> 25.1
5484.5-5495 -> 22.4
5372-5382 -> 20.7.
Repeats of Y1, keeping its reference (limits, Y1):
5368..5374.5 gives 5368.95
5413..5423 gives 5414.89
